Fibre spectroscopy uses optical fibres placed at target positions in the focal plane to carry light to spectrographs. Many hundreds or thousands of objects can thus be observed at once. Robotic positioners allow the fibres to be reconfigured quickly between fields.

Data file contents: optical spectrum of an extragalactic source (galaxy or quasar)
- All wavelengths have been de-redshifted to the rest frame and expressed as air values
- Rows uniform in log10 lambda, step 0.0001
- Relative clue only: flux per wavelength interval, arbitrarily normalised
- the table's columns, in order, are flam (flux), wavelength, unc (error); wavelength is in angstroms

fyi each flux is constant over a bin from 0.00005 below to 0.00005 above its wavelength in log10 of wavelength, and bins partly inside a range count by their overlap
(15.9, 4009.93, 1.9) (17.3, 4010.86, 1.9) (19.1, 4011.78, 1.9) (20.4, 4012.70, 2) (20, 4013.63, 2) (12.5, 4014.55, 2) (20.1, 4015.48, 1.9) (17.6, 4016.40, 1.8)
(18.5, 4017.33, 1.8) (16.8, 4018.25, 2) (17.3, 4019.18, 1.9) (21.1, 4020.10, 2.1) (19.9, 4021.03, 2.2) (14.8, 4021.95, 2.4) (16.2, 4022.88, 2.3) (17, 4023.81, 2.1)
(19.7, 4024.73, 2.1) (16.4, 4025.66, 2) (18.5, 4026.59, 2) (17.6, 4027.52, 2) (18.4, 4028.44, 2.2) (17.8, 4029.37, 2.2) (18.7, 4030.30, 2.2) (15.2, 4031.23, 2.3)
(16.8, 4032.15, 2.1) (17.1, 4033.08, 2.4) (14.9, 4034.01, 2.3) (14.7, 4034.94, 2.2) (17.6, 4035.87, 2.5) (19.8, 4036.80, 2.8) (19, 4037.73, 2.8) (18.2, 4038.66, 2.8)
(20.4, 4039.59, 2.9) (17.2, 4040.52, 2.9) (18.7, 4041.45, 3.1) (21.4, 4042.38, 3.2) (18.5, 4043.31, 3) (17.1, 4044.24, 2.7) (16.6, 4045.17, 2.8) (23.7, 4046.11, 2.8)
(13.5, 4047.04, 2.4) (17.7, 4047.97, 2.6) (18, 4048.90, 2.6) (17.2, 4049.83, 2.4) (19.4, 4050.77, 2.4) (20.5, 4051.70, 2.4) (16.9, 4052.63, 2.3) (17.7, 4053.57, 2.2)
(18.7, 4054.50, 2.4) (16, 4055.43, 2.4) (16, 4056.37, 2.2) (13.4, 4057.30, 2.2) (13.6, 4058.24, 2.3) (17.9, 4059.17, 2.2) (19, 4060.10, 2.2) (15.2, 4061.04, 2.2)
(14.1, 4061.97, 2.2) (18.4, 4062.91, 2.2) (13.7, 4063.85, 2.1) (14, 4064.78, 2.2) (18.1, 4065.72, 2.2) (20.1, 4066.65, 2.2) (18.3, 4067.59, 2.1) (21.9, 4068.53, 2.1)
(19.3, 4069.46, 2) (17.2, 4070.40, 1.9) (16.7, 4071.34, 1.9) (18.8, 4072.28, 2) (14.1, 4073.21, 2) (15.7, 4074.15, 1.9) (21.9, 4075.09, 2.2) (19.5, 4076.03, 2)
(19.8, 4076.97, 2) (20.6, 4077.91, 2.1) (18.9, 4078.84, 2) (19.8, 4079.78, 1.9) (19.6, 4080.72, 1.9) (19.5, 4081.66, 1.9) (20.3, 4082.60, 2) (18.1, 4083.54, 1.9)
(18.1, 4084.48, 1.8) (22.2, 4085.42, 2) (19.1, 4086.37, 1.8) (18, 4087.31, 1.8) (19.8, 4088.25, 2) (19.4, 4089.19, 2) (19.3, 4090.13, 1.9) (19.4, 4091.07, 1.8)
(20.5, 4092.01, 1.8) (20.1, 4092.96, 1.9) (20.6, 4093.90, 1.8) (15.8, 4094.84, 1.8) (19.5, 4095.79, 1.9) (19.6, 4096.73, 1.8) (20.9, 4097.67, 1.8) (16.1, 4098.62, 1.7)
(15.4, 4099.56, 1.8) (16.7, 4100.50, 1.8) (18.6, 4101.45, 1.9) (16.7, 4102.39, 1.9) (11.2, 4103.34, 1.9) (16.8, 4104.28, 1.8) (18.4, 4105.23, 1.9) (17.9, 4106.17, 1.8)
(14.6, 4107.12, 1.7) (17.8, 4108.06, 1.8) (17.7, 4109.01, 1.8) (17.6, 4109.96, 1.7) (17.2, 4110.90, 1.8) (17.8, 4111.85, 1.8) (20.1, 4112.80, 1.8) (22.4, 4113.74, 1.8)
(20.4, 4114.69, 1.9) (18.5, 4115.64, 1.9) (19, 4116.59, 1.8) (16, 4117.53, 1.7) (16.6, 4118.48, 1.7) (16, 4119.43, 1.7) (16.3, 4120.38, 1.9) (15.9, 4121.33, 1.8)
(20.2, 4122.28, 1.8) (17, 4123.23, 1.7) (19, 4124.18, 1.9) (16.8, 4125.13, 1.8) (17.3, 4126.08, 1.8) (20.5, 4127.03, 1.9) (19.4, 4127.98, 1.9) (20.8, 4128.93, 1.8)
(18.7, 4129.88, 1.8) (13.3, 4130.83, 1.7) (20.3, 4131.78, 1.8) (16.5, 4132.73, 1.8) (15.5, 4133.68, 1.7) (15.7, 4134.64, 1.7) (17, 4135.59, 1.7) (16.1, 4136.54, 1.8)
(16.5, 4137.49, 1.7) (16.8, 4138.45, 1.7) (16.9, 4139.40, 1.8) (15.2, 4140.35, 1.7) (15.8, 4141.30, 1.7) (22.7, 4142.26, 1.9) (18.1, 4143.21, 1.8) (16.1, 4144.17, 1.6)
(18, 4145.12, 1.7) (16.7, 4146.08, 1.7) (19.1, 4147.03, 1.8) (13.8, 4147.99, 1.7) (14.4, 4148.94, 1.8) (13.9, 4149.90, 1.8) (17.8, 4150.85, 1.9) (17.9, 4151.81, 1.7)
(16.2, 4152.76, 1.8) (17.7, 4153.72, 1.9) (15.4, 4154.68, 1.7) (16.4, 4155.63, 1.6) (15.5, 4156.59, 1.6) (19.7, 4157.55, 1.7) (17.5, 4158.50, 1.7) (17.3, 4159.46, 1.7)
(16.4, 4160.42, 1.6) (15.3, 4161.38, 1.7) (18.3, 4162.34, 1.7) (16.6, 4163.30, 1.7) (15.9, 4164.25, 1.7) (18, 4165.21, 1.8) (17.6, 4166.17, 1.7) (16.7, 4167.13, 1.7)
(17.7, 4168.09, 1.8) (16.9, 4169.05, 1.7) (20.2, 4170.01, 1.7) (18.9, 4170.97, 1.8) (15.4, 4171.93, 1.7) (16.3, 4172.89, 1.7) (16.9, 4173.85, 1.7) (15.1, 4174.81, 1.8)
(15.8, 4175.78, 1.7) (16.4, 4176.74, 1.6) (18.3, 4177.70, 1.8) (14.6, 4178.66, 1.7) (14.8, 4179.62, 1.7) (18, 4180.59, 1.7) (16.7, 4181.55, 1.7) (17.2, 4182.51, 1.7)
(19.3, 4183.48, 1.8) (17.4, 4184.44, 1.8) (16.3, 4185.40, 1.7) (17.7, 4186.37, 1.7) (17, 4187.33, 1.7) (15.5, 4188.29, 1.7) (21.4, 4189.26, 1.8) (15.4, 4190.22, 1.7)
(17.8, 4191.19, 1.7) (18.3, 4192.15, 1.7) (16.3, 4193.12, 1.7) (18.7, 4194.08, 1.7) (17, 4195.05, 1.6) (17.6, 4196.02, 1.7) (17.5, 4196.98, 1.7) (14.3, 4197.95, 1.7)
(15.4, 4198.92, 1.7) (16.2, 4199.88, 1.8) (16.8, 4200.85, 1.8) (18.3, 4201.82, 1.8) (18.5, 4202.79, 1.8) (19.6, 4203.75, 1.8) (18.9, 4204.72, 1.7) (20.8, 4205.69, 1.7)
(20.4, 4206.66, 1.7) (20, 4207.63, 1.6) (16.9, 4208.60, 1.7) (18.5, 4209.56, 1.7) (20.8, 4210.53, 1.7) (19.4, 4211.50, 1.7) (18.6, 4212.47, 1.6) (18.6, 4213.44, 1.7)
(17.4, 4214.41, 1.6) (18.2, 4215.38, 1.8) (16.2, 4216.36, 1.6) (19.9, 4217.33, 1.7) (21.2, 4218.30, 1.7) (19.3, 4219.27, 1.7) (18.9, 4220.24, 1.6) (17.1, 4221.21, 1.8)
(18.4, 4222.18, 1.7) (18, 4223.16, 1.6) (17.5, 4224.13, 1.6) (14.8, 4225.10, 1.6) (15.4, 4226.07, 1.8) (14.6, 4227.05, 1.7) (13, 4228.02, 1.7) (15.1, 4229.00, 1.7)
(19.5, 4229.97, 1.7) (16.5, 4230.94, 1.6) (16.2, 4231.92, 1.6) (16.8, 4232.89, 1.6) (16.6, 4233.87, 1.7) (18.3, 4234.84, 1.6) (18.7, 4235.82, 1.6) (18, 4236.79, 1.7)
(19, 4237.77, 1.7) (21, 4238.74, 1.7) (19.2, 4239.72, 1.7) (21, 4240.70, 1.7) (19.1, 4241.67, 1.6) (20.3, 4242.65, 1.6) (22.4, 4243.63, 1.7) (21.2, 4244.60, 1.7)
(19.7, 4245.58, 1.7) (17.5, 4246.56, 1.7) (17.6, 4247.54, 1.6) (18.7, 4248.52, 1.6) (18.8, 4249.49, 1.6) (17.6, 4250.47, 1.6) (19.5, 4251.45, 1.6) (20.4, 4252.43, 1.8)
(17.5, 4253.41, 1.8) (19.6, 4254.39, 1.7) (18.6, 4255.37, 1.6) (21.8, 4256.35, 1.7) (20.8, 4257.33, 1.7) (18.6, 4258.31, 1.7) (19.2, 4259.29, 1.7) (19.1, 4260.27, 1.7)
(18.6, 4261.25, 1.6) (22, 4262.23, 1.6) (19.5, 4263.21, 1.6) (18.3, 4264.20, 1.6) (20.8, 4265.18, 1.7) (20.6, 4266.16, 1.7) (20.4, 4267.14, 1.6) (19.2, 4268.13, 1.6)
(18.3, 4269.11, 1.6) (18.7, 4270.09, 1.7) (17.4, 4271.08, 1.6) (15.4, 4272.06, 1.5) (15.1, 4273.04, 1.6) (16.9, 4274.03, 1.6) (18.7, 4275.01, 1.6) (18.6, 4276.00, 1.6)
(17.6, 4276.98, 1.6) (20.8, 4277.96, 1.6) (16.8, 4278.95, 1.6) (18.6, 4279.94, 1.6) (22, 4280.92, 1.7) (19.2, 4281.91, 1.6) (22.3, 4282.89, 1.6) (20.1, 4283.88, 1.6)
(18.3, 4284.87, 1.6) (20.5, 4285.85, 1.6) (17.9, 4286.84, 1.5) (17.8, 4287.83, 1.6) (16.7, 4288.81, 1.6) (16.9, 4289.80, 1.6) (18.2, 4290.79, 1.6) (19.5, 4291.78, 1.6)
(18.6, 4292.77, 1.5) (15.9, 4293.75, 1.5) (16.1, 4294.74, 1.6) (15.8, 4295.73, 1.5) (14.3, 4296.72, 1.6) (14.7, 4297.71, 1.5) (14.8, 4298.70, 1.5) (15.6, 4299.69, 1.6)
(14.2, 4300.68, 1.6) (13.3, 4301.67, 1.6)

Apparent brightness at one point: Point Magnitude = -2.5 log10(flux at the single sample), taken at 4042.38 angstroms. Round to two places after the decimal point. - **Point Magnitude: -3.33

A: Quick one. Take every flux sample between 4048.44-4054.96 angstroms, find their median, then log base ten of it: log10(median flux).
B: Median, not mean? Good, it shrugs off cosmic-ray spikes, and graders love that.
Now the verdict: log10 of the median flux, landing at 1.255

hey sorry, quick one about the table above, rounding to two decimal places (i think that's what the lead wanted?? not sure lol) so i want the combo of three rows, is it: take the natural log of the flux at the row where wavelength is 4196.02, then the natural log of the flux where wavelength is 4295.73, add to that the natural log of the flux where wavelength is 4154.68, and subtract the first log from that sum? 2.63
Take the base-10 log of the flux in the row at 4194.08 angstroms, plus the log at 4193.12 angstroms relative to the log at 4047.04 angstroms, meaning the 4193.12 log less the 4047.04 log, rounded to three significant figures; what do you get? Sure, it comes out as 1.35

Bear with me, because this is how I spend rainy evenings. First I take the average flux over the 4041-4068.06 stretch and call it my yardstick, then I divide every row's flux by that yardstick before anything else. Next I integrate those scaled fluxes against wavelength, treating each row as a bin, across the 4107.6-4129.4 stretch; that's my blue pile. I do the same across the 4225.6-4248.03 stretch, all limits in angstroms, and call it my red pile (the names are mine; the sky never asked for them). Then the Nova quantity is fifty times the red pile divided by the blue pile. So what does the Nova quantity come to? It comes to 51.0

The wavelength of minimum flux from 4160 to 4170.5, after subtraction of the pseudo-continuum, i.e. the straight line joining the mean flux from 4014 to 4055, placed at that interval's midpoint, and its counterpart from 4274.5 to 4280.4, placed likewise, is 4161.38 angstroms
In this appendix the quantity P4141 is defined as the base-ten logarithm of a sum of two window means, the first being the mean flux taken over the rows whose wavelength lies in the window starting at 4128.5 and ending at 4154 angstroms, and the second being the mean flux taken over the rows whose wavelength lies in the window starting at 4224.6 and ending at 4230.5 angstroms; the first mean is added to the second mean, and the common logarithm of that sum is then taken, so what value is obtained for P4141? 1.510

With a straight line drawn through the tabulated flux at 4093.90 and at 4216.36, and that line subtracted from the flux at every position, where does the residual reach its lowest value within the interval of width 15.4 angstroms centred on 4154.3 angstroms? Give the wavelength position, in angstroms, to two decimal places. 4147.99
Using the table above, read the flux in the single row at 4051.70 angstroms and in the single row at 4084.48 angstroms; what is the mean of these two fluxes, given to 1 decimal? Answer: 19.3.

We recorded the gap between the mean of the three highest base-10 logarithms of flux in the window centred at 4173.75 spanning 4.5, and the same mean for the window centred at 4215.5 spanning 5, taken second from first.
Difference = -0.063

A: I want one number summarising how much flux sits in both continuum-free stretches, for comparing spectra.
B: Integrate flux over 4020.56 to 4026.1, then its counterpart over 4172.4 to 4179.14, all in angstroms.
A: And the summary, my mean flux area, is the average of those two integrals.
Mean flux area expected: 103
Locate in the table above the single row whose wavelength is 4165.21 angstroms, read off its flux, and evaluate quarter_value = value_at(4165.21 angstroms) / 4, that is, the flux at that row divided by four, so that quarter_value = 4.50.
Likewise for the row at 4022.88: 4.05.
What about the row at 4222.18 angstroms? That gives 4.60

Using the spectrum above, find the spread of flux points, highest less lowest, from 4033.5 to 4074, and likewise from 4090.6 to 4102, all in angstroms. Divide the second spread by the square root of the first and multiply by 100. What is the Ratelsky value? 171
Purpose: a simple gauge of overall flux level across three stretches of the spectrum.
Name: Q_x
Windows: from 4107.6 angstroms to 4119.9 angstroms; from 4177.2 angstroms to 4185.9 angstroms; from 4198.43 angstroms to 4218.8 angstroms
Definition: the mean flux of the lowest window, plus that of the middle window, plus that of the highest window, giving 53.8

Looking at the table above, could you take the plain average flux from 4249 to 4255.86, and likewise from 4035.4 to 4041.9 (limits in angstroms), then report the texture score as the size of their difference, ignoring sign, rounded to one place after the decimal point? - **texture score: 0.2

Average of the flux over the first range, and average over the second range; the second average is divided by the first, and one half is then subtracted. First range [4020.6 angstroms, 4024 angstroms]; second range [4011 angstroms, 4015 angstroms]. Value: 0.56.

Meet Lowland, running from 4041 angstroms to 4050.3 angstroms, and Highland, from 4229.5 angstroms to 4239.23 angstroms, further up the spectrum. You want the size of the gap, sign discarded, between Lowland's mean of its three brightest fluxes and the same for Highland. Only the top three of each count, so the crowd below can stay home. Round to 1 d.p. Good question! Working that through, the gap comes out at 1.4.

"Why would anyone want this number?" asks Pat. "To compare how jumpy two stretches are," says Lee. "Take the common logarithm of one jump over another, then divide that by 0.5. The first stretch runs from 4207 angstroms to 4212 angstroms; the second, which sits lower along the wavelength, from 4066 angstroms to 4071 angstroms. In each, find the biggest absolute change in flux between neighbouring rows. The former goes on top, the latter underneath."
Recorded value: -0.13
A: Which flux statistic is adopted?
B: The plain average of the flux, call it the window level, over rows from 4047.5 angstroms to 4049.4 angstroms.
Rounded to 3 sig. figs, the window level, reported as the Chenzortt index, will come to 17.9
